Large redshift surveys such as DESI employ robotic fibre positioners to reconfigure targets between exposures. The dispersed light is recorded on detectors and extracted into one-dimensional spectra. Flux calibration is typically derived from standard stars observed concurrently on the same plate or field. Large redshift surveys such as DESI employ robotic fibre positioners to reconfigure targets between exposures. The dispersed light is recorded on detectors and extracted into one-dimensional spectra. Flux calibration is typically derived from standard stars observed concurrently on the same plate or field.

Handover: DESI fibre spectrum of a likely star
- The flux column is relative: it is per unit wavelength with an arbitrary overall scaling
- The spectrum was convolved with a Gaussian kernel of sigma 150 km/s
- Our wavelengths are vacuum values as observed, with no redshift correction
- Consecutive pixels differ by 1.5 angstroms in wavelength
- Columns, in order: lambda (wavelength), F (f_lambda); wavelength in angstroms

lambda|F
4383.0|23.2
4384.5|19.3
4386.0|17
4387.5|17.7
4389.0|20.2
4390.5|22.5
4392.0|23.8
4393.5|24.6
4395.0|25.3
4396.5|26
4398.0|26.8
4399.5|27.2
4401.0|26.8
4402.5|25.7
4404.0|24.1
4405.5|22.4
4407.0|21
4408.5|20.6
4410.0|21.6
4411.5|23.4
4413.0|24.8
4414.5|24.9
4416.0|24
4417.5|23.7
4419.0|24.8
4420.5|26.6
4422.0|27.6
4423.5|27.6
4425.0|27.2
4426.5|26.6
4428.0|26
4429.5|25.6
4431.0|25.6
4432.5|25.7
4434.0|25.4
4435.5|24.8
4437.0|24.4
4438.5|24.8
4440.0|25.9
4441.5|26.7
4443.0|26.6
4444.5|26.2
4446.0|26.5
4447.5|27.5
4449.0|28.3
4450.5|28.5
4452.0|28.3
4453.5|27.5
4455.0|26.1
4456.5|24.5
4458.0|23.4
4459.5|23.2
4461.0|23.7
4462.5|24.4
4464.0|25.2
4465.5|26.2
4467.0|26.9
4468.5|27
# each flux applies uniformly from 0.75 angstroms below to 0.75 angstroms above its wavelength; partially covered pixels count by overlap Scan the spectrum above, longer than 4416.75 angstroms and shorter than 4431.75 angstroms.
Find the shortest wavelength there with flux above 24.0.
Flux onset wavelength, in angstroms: 4419.0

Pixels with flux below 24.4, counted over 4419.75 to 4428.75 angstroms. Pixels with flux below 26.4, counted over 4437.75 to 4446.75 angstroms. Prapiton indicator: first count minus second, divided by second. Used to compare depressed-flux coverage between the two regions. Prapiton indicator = -1.0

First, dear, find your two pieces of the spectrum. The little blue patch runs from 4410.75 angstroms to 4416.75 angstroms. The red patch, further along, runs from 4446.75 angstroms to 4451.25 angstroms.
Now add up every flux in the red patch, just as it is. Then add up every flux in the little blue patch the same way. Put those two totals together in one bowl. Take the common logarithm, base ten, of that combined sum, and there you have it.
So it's 2.26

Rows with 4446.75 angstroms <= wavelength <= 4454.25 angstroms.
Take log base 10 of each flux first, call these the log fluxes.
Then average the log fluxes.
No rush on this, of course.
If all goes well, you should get 1.45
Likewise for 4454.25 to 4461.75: 1.38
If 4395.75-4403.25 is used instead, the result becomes 1.42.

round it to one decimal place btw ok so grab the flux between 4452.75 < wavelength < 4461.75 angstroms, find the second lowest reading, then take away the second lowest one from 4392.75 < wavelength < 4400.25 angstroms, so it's -1.9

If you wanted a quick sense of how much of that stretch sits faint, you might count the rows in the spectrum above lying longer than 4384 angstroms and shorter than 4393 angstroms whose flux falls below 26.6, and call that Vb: 6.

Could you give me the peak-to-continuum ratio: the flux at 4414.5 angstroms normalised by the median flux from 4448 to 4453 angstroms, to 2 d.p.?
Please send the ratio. 0.88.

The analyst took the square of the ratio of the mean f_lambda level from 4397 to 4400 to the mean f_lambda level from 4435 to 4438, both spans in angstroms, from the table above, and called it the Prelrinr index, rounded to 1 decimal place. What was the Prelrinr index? 1.2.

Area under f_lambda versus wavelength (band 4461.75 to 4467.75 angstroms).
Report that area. 154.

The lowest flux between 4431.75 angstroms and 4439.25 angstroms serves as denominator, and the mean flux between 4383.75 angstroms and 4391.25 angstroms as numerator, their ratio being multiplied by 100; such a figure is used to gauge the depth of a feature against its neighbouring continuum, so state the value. 79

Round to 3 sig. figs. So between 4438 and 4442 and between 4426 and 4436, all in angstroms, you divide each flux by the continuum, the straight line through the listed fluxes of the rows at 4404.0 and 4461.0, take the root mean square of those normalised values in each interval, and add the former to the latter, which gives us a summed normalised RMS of 2.16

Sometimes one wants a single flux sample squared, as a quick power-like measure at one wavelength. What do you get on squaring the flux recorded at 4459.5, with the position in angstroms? 538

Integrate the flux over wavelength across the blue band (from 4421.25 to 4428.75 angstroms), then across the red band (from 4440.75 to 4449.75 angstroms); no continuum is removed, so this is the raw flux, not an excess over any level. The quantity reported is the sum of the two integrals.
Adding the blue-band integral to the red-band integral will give 445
